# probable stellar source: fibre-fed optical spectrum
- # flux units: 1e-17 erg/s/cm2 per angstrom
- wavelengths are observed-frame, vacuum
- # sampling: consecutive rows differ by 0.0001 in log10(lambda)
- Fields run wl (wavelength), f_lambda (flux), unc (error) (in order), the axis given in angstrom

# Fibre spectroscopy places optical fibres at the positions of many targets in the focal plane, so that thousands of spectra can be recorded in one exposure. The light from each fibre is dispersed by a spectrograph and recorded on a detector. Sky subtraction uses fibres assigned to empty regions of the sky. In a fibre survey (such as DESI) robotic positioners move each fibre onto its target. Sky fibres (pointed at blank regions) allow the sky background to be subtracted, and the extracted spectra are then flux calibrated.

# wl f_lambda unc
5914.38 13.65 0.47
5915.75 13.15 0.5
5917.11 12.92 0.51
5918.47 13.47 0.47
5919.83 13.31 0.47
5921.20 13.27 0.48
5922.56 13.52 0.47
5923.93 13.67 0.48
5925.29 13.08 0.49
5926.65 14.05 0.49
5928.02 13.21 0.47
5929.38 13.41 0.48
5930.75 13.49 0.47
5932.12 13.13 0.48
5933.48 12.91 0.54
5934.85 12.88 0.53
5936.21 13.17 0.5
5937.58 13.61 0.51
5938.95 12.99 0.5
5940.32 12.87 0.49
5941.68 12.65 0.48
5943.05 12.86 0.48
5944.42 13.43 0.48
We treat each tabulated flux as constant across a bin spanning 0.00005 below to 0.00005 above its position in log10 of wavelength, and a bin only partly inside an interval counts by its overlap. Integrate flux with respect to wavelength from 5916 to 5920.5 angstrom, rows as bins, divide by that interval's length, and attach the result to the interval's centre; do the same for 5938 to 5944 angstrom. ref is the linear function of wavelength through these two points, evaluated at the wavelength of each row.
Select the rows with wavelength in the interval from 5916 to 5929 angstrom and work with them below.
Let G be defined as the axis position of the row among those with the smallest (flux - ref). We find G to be 5917.11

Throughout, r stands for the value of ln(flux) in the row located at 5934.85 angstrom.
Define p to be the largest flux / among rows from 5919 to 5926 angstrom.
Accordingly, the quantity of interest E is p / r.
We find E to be 5.35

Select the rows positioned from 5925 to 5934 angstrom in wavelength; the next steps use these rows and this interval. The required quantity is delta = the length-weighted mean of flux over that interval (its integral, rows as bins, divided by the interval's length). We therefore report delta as 13.3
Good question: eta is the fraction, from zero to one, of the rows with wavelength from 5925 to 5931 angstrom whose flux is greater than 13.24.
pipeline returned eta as 0.60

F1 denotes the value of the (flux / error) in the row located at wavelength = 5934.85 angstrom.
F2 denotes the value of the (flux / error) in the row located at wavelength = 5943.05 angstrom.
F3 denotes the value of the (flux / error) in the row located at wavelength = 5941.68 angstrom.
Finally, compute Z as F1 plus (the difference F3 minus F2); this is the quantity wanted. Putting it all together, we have 24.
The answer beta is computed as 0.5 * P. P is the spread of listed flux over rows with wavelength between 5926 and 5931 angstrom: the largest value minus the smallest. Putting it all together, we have 0.42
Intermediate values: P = 0.84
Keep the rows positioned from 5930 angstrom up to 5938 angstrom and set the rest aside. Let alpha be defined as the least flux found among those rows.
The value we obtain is 12.88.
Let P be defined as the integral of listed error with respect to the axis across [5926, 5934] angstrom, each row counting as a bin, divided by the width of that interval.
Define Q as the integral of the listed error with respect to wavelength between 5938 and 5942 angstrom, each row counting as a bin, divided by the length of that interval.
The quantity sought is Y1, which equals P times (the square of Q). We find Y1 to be 0.118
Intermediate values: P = 0.487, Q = 0.4926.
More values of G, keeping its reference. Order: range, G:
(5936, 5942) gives 5941.68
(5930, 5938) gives 5934.85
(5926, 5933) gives 5932.12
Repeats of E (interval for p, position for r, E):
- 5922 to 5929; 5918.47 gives 5.40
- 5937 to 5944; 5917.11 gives 5.32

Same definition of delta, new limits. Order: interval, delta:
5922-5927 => 13.6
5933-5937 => 13.0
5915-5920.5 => 13.2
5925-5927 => 13.6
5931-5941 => 13.1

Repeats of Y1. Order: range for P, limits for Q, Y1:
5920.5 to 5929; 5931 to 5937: 0.125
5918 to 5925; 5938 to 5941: 0.117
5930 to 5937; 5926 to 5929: 0.116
